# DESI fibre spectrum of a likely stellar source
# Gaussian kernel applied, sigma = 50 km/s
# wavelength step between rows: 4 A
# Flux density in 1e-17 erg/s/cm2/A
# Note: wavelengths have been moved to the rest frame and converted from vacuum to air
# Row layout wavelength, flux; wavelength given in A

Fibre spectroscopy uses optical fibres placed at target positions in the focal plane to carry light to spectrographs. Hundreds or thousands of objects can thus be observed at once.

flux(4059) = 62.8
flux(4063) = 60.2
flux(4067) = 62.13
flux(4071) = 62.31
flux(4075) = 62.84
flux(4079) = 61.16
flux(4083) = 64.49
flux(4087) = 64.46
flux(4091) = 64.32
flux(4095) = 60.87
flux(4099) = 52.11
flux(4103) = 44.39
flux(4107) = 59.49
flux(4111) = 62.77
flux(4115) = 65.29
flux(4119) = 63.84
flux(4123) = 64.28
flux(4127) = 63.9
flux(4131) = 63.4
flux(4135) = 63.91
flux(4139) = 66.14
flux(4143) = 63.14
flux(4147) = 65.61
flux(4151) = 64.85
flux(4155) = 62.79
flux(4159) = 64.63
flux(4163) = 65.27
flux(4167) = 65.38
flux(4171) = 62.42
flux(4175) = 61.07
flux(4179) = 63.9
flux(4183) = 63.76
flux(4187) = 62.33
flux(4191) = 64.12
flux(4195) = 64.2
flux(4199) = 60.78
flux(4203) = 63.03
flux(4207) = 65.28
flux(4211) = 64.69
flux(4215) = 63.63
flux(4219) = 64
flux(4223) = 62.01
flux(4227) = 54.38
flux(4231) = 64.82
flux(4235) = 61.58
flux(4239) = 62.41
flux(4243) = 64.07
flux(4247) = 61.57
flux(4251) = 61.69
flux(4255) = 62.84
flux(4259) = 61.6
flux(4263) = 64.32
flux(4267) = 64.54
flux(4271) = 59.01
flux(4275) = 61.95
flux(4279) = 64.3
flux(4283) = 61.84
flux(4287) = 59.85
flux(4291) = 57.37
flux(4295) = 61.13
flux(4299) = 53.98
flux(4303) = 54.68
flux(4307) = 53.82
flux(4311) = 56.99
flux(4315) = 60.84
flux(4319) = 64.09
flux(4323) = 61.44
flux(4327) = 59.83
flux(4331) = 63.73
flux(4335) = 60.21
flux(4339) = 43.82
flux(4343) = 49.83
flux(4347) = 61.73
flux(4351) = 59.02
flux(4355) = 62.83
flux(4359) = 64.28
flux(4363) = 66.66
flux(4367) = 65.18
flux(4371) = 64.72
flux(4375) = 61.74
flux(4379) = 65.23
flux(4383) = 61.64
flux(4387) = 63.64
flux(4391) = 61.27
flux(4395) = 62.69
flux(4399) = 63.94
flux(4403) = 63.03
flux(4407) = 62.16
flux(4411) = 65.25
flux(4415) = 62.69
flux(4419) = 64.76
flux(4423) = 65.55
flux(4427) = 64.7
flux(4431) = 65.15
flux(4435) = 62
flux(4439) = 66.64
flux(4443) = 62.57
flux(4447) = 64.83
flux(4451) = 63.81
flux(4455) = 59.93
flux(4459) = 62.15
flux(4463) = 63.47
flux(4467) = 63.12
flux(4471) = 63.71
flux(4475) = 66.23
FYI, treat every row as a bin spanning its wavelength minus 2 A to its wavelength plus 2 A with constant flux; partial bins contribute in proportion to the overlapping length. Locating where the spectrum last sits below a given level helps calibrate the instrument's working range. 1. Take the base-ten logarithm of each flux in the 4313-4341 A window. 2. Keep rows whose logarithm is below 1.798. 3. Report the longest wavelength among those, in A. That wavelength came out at 4339 A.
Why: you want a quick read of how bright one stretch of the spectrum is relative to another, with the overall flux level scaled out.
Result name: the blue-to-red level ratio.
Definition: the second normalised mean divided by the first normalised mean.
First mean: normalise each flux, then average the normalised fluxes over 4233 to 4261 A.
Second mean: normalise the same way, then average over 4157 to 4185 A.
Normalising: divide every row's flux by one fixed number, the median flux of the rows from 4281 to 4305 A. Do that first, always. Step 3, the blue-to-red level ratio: 1.02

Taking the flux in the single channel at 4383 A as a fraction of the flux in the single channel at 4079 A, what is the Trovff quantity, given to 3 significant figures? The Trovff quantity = 1.01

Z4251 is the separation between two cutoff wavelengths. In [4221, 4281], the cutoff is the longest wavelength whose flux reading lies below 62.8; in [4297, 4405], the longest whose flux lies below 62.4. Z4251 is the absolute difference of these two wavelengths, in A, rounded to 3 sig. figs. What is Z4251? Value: 116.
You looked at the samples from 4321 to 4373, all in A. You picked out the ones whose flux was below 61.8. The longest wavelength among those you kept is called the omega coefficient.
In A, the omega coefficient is 4351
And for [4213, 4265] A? 4259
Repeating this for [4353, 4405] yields 4391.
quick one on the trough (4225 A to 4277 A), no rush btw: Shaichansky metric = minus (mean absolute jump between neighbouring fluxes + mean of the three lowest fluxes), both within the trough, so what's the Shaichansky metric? -61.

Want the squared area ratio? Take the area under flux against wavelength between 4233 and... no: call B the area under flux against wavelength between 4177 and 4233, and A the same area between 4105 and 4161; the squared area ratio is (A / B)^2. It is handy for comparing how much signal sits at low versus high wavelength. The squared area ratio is 1.03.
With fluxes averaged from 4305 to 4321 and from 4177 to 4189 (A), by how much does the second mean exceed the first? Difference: 4.4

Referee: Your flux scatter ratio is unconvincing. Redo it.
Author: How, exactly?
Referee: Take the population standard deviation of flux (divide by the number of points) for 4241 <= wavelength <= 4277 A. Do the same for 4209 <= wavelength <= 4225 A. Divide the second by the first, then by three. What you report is 0.20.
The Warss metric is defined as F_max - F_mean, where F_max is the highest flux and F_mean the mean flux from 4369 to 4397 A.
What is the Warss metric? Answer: 2.2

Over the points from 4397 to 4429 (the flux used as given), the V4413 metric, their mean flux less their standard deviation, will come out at 62.8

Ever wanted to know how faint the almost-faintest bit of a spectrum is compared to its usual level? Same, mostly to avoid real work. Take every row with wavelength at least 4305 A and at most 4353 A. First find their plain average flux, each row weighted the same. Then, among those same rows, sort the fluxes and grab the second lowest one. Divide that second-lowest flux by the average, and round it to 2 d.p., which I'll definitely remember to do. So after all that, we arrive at 0.86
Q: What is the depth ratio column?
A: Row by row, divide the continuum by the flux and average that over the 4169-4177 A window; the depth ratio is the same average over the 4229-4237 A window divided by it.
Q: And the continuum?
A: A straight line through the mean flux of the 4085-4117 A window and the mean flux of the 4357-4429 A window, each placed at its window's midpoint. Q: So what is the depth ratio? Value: 0.99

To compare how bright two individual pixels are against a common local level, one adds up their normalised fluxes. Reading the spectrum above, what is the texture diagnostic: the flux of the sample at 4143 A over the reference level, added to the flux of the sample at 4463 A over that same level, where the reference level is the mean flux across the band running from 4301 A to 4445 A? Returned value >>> 2.05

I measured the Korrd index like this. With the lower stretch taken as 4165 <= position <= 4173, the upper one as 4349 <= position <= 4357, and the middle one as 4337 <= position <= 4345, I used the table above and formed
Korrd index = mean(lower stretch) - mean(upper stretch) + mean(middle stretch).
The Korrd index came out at 49.8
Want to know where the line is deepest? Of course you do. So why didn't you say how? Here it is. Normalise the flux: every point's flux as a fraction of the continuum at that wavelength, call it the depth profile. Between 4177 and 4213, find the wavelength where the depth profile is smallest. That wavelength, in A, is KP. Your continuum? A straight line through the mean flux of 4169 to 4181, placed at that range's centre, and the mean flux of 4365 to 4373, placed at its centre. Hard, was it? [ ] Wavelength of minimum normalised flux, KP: 4199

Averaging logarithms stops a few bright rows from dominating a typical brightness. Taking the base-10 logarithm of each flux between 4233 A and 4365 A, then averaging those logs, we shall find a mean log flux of 1.78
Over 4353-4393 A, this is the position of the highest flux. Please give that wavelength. 4363 A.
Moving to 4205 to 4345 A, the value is 4207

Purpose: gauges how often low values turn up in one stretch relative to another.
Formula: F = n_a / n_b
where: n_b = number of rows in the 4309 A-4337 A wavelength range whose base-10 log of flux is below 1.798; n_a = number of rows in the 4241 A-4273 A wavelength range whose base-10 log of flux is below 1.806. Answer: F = 1.0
